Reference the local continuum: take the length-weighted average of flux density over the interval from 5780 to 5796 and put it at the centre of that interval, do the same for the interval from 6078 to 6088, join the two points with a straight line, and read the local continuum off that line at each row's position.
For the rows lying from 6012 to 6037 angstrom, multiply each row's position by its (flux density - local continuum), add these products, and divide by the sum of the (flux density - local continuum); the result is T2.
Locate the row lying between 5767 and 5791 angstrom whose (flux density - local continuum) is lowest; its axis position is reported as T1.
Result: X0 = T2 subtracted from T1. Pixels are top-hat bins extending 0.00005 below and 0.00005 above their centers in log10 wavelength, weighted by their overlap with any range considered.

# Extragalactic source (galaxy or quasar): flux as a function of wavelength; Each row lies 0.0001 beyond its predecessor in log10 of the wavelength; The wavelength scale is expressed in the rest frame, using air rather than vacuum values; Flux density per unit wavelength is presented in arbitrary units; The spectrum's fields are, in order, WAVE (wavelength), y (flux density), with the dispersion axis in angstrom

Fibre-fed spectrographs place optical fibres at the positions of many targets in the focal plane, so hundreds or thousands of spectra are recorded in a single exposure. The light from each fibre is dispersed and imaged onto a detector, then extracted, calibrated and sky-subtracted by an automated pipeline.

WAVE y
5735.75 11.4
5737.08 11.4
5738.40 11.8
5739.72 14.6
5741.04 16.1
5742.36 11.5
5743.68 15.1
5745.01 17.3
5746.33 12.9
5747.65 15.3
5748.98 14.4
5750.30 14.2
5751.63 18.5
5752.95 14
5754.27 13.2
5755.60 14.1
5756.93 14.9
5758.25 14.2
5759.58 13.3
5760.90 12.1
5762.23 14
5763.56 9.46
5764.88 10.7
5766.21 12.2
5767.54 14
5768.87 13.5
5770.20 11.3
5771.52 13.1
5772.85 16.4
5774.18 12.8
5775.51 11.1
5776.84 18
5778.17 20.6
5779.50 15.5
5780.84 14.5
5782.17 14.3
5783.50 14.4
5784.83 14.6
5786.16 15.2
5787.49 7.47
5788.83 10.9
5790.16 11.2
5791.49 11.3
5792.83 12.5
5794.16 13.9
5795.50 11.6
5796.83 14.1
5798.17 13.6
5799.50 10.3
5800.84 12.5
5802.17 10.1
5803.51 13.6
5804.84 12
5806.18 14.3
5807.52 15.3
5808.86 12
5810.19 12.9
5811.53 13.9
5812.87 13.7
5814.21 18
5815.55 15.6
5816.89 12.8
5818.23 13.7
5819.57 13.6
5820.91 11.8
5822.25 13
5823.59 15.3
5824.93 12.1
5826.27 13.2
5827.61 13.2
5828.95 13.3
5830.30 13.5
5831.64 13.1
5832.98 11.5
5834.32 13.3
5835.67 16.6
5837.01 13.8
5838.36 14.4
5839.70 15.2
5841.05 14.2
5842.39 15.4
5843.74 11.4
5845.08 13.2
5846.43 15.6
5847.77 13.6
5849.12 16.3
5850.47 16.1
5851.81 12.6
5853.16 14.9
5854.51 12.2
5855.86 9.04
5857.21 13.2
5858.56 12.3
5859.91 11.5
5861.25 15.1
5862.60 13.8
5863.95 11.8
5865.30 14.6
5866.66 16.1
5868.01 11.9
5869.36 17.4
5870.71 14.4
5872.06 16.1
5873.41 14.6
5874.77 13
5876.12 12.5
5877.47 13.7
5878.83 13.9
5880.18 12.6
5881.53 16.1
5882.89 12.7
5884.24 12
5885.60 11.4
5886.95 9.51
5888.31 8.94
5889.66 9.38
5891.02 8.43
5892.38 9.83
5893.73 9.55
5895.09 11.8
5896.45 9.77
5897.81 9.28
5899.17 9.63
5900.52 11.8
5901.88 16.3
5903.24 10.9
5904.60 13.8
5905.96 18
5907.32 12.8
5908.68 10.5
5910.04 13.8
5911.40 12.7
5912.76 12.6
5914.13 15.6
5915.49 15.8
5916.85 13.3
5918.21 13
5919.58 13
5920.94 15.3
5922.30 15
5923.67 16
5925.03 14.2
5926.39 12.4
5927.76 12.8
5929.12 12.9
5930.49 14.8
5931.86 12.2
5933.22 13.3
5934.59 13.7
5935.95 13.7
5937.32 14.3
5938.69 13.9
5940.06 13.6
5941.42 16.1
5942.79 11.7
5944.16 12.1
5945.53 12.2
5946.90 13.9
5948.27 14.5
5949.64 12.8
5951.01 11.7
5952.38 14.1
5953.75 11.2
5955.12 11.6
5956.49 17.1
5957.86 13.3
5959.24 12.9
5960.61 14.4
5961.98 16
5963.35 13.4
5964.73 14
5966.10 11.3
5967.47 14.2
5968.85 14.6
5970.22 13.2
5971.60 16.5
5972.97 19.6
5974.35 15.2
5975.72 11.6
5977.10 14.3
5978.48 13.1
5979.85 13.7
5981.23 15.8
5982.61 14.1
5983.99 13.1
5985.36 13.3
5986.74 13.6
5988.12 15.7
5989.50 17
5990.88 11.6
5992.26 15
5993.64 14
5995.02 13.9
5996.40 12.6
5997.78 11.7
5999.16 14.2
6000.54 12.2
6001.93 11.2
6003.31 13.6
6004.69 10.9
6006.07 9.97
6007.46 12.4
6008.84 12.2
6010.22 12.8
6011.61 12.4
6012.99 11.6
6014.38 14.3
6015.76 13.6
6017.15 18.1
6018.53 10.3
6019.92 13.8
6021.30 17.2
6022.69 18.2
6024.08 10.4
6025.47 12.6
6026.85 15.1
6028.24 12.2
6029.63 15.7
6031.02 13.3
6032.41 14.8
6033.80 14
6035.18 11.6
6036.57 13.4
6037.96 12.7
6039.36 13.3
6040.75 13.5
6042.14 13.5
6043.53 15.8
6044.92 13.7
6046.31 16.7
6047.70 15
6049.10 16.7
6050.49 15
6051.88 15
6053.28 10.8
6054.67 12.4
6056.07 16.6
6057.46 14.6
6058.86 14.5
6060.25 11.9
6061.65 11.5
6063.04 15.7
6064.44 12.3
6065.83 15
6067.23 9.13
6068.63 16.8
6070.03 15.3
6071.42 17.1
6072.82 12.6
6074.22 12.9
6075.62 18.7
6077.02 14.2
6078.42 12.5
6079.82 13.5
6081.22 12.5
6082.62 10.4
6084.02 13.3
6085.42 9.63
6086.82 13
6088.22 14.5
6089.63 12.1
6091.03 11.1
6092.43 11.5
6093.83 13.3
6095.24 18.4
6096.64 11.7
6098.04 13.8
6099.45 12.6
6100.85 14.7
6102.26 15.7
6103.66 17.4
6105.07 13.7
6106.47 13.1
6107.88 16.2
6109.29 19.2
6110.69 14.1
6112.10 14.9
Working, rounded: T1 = 5787.49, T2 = 6024.0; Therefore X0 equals -236.5 angstrom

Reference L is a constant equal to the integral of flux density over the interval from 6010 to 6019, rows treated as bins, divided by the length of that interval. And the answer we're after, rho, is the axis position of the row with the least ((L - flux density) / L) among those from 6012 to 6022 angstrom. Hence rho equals 6017.15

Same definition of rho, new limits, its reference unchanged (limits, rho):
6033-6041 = 6033.80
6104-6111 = 6109.29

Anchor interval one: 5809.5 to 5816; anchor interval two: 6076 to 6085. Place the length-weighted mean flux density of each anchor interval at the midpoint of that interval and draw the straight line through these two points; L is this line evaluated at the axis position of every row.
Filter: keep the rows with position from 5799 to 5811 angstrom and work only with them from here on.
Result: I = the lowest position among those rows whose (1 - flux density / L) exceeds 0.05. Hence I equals 5799.50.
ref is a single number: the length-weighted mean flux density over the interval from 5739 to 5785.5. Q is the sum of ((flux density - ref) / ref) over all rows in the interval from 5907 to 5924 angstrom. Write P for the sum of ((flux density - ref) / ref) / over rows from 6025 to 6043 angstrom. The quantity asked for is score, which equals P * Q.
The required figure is 0.21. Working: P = -0.6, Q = -0.3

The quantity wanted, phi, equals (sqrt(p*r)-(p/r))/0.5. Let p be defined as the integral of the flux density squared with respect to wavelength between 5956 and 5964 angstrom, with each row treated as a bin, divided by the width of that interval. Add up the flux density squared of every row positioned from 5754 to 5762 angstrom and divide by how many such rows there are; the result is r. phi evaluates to 395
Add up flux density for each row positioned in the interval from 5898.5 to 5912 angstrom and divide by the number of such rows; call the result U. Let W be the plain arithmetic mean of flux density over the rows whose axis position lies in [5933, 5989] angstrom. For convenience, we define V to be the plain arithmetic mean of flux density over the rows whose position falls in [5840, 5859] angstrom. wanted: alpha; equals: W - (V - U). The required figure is 13.3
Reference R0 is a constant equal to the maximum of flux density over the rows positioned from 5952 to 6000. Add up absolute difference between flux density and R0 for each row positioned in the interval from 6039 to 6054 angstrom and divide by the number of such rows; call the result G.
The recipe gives 5.1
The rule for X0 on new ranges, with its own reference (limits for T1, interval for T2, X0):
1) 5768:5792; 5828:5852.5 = -55.0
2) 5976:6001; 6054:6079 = -76.8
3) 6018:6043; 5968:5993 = 39.0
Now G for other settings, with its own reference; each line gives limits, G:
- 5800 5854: 5.8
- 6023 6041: 6.3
